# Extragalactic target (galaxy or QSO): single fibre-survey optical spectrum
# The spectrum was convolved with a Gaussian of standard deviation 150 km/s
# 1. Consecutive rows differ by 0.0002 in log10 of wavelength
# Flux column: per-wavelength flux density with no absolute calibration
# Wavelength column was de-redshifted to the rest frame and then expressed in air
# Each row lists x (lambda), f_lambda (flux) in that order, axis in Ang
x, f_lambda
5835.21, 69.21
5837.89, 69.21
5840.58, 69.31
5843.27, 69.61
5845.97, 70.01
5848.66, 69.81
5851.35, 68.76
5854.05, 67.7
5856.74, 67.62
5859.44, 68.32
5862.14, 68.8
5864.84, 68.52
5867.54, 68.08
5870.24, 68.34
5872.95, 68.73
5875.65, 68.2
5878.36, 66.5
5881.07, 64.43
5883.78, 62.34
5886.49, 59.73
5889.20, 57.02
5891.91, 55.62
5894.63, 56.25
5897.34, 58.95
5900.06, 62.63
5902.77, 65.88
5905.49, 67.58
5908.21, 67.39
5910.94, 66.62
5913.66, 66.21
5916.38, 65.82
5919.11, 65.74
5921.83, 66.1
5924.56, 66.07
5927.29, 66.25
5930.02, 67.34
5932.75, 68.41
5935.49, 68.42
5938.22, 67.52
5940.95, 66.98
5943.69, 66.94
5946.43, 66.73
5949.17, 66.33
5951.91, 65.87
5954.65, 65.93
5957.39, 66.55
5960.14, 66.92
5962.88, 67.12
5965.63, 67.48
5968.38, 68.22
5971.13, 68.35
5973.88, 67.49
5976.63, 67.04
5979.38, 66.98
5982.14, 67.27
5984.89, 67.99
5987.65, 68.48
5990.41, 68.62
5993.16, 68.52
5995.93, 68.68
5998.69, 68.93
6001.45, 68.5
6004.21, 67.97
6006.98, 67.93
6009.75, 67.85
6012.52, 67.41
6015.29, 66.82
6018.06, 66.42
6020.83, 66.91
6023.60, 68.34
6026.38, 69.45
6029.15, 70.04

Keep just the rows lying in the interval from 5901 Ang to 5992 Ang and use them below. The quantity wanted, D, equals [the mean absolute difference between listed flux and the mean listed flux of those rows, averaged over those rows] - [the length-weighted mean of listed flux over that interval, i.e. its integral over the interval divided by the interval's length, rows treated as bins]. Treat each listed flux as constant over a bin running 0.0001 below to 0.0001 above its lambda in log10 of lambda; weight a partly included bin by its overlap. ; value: -66.3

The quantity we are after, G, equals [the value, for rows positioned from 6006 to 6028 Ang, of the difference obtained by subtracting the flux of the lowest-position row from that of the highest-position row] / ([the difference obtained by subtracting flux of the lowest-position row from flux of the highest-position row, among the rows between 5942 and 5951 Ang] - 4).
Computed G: -0.3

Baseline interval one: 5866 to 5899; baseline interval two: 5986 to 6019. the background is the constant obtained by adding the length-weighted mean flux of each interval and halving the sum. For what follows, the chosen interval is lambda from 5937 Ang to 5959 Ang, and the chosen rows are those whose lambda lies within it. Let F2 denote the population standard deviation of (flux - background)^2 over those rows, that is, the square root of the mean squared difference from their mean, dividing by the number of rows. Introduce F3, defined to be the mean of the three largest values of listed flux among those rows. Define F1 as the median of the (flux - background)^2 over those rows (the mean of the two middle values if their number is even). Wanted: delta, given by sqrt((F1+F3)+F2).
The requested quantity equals 8.4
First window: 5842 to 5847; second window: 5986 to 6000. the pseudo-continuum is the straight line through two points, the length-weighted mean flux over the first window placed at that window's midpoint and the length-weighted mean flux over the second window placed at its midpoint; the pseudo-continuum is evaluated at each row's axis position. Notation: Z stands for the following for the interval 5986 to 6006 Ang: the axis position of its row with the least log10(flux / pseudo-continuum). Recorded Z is 6004.21 Ang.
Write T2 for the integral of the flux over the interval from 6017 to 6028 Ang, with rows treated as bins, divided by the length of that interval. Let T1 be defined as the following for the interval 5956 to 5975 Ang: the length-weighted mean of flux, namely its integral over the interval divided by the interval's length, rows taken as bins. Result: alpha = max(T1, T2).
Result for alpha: 67.9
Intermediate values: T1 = 67.4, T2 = 67.9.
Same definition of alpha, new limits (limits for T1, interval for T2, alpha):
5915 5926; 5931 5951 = 67.3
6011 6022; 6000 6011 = 68.1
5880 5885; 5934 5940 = 67.9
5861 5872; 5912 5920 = 68.4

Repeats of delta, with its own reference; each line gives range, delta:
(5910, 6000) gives 8.7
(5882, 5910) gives 11.1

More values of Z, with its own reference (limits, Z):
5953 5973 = 5954.65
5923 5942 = 5924.56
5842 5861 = 5856.74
